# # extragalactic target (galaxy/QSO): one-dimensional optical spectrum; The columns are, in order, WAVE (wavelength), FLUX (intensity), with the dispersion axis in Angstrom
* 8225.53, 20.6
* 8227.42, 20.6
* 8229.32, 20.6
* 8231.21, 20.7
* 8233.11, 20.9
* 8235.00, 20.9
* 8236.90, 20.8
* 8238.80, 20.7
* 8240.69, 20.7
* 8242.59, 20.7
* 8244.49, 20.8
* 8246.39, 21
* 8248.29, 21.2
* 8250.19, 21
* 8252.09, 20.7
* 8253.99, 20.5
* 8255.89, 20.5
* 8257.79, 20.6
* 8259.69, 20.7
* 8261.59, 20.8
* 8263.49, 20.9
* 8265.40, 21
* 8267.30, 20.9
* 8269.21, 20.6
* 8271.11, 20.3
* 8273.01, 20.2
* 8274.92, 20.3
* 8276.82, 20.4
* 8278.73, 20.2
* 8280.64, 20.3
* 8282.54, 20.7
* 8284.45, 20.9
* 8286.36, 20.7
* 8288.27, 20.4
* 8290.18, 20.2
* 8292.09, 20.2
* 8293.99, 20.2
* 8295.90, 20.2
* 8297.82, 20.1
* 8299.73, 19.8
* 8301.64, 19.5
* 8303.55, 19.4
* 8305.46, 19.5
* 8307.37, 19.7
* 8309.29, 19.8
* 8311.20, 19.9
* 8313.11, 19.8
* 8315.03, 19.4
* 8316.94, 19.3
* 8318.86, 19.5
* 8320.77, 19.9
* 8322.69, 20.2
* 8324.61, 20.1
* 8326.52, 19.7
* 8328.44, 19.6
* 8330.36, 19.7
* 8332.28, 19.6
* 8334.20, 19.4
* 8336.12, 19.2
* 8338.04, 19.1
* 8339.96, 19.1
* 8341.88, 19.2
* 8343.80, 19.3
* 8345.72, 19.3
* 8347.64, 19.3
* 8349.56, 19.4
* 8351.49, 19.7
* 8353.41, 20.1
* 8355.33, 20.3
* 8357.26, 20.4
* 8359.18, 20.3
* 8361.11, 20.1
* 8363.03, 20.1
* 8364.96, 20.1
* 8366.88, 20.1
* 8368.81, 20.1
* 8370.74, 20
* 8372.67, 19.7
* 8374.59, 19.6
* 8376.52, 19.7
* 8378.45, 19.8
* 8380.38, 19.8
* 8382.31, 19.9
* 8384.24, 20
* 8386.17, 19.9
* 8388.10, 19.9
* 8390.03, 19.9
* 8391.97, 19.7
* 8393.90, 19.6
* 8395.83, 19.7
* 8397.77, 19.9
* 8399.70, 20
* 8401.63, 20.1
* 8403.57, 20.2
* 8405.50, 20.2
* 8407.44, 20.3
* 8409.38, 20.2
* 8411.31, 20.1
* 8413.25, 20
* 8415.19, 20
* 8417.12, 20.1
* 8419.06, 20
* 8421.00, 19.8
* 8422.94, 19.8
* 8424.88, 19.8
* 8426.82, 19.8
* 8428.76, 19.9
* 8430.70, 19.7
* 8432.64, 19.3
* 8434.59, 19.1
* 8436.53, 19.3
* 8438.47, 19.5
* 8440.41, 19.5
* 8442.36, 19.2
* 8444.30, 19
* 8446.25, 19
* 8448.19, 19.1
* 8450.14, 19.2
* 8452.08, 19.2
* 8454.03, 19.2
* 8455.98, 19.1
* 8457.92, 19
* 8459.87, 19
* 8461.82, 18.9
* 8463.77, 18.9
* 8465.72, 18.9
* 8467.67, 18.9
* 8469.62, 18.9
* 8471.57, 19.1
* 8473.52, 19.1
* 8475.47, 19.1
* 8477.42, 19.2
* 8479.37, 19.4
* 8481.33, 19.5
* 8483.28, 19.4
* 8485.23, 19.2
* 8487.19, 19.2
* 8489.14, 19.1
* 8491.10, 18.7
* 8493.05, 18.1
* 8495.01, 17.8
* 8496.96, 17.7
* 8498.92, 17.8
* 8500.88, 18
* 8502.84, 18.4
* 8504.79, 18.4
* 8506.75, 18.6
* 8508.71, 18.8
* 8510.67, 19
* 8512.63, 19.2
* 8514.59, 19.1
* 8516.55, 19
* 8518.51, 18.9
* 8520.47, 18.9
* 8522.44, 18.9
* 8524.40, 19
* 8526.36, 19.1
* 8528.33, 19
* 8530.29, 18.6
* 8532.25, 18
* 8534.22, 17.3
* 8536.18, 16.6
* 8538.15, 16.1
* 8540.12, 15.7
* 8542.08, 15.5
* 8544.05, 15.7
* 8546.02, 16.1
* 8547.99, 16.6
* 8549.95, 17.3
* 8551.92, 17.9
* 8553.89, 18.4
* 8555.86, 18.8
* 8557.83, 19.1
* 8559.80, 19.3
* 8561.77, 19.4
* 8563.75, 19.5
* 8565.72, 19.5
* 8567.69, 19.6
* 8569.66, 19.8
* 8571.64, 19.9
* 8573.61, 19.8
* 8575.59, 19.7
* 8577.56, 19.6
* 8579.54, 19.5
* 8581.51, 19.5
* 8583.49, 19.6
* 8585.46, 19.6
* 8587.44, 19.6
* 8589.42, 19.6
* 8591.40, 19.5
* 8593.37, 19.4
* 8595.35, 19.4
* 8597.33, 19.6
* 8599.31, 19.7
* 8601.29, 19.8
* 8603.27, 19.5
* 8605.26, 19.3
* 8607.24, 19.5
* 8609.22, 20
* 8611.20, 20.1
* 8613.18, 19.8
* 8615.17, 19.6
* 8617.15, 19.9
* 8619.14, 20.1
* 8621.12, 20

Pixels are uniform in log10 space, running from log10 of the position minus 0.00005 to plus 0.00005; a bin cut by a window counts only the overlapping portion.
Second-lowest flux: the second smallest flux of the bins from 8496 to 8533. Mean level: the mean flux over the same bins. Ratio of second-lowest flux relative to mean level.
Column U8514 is 0.954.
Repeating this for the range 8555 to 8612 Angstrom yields 0.977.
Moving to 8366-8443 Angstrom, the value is 0.968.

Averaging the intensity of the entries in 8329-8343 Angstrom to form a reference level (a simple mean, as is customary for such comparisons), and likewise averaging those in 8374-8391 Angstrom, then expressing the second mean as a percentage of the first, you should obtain 103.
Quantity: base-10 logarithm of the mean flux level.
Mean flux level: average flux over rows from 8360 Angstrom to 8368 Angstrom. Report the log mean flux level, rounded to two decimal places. 1.30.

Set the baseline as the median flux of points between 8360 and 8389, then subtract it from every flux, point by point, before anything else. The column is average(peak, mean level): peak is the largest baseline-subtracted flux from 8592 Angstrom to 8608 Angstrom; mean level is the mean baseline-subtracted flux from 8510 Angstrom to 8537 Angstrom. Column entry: -0.69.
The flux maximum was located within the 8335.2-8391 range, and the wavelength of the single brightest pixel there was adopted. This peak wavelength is 8357.26 Angstrom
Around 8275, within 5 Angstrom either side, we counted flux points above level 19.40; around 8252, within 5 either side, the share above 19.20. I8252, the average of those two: 3.0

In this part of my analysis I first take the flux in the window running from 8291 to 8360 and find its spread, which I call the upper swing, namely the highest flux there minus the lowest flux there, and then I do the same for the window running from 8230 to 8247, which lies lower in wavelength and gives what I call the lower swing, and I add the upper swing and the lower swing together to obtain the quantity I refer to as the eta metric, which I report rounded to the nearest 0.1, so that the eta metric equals 1.6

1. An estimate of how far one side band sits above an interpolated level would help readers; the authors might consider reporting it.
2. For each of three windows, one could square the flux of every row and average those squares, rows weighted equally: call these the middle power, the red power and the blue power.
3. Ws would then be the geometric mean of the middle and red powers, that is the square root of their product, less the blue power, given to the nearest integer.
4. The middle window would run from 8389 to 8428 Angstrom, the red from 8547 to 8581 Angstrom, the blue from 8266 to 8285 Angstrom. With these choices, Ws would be -39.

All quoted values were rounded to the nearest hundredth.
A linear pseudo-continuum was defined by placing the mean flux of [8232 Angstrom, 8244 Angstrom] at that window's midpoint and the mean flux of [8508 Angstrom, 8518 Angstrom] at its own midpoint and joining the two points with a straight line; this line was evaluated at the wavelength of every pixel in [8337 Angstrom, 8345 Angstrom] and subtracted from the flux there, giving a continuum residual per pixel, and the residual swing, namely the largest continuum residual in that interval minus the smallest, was 0.24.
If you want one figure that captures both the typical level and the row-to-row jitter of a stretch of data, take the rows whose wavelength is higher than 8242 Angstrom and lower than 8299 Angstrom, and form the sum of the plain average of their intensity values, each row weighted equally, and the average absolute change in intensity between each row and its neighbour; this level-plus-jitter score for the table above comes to 20.7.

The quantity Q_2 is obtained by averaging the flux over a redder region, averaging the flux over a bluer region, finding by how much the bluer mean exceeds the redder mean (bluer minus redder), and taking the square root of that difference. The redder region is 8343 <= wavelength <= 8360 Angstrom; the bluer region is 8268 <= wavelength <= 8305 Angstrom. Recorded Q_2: 0.67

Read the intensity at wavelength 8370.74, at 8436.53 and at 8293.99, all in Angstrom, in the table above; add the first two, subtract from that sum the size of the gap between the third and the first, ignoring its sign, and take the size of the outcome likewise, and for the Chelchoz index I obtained 39.1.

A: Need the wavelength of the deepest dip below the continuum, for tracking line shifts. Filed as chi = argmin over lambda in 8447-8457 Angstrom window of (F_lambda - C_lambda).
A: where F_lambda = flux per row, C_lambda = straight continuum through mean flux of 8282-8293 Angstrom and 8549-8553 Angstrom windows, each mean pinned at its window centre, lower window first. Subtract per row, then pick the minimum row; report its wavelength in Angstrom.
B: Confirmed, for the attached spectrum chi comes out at 8448.19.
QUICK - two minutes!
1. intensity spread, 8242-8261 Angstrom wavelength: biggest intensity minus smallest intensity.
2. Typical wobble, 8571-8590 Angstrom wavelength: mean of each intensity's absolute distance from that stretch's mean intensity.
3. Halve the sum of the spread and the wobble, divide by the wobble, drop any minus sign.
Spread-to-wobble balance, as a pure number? 4.1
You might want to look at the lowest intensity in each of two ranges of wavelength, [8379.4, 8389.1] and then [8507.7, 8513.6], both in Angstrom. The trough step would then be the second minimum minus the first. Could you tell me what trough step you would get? -1.0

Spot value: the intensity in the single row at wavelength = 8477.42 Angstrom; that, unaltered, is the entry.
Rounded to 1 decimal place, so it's 19.2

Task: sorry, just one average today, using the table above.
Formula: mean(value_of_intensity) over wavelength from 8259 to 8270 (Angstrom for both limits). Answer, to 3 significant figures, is 20.8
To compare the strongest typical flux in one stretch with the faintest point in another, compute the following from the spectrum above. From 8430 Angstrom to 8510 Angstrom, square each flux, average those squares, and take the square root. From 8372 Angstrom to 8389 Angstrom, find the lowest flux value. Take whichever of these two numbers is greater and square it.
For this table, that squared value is 384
